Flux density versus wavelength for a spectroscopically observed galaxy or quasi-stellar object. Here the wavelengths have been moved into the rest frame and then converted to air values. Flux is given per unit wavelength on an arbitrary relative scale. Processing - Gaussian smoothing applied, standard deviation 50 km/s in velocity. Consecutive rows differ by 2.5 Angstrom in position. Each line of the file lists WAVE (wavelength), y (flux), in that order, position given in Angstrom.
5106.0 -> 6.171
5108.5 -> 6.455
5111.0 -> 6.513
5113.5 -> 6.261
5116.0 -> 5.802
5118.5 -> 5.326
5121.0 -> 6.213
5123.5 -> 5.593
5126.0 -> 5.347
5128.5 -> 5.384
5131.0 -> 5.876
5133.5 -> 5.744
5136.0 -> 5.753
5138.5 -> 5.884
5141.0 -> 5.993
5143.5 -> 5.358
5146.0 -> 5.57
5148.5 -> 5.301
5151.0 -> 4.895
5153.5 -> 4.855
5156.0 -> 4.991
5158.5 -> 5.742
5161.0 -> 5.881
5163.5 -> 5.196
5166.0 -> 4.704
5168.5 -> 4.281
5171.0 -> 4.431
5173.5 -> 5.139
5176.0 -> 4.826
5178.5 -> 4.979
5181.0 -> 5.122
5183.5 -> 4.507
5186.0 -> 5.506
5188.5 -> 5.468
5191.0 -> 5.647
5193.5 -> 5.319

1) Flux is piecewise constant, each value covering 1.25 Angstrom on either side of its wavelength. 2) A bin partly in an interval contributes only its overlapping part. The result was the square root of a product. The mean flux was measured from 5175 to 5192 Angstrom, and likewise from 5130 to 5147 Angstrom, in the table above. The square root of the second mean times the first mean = 5.44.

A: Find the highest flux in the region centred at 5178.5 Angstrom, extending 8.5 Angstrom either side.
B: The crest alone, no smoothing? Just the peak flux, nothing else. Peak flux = 5.506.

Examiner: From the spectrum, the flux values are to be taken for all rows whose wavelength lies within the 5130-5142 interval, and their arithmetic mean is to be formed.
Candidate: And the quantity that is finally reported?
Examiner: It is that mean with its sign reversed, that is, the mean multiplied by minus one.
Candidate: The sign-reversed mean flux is -5.85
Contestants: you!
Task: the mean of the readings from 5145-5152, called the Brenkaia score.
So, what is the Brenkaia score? 5.3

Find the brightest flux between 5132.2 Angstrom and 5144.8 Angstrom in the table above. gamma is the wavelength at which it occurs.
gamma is 5141.0 Angstrom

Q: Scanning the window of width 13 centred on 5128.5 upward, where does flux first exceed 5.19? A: 5123.5 Angstrom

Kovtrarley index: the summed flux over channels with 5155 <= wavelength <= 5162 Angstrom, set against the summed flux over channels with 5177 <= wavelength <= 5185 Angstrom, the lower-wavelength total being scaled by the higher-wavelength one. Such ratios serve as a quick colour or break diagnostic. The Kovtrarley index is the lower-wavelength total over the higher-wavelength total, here 1.14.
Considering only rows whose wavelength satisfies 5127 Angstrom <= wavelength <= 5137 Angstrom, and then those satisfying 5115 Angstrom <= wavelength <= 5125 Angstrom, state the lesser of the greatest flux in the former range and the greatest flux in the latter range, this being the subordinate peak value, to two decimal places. 5.88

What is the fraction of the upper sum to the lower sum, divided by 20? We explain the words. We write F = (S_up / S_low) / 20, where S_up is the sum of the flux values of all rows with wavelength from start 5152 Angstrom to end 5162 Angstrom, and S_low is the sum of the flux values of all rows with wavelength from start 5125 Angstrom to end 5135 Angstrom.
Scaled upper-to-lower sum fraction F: 0.048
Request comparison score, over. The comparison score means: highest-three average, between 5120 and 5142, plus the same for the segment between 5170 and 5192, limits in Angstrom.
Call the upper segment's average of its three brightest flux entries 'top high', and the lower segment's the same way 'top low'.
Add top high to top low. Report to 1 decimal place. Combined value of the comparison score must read 11.6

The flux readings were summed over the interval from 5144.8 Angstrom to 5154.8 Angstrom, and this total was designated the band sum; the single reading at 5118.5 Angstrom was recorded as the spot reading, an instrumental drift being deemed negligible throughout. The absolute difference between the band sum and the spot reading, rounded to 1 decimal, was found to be 15.3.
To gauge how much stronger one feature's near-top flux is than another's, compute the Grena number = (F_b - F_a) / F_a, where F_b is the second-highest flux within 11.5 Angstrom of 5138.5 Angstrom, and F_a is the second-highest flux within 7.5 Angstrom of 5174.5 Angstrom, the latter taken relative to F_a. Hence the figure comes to 0.15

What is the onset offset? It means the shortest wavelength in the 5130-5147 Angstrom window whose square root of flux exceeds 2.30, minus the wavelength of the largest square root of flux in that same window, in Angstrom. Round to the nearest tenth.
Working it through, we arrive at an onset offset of -10.0 Angstrom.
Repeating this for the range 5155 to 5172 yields -2.5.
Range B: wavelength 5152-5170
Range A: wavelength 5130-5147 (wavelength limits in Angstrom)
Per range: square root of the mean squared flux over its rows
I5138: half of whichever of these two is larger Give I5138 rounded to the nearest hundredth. 2.87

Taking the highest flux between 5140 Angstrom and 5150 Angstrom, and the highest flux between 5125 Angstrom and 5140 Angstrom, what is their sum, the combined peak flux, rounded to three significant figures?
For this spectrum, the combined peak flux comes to 11.9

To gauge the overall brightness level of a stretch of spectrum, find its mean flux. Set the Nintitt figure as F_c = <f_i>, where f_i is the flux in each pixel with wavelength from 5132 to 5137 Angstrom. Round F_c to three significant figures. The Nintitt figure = 5.75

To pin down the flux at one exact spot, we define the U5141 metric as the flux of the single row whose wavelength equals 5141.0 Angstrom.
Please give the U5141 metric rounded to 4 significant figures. 5.993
